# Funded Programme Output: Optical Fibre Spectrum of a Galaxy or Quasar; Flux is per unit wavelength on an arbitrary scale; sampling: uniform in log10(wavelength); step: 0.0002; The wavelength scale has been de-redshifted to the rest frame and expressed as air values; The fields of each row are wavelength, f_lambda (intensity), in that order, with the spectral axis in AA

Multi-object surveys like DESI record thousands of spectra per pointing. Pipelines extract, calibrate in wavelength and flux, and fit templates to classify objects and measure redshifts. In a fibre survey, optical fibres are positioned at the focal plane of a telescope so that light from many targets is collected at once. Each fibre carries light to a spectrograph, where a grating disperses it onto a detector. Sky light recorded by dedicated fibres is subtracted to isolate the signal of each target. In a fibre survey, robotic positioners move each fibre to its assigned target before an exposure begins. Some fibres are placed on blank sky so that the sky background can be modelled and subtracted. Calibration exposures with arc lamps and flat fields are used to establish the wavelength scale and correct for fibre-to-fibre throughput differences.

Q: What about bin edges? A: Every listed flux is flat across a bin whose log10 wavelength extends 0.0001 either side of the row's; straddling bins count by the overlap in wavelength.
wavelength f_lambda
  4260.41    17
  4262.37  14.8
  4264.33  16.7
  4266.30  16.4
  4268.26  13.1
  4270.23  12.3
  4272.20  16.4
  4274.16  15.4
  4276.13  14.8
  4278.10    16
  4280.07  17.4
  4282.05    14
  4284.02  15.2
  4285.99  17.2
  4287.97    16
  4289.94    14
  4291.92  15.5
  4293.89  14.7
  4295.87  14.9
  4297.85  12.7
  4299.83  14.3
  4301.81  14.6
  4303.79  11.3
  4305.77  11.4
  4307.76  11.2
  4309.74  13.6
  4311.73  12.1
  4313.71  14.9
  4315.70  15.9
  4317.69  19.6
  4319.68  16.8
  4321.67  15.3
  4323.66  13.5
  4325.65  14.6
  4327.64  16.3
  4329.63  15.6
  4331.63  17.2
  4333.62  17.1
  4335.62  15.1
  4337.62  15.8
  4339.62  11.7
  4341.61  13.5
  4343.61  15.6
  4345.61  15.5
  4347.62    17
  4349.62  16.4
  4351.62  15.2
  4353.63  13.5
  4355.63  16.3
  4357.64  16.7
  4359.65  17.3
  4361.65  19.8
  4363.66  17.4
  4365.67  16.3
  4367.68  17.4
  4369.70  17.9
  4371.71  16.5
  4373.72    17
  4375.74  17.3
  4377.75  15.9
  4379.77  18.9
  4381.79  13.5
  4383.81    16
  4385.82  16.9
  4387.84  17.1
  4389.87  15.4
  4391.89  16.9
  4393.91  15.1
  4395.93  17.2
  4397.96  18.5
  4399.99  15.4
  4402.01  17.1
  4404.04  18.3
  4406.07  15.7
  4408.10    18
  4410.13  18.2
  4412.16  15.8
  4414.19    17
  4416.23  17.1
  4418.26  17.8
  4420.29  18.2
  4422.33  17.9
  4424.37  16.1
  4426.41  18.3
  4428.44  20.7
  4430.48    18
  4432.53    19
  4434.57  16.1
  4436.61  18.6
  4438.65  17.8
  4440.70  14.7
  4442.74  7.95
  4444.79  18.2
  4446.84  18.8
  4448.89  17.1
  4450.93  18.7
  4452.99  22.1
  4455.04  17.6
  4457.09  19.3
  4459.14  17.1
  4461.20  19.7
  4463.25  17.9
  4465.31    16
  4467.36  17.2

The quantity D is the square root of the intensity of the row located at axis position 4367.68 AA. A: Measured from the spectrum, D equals 4.17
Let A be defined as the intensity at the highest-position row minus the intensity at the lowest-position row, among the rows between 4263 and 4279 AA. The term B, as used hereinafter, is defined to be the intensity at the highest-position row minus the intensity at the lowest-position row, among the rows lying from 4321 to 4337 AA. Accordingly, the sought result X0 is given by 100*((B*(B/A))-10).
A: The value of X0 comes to -1006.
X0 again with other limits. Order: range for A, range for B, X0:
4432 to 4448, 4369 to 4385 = -2805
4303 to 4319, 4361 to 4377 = -925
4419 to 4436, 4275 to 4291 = -1030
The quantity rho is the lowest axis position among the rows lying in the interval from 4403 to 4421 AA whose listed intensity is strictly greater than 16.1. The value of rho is 4404.04 AA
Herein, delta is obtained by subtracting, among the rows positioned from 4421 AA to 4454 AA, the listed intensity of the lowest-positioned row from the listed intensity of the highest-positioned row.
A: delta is 4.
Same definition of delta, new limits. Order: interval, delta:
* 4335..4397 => 2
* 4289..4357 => 2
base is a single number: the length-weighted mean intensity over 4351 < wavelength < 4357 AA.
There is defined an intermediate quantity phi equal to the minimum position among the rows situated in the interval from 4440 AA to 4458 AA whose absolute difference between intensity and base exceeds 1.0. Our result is 4442.74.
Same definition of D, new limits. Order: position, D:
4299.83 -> 3.78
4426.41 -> 4.28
